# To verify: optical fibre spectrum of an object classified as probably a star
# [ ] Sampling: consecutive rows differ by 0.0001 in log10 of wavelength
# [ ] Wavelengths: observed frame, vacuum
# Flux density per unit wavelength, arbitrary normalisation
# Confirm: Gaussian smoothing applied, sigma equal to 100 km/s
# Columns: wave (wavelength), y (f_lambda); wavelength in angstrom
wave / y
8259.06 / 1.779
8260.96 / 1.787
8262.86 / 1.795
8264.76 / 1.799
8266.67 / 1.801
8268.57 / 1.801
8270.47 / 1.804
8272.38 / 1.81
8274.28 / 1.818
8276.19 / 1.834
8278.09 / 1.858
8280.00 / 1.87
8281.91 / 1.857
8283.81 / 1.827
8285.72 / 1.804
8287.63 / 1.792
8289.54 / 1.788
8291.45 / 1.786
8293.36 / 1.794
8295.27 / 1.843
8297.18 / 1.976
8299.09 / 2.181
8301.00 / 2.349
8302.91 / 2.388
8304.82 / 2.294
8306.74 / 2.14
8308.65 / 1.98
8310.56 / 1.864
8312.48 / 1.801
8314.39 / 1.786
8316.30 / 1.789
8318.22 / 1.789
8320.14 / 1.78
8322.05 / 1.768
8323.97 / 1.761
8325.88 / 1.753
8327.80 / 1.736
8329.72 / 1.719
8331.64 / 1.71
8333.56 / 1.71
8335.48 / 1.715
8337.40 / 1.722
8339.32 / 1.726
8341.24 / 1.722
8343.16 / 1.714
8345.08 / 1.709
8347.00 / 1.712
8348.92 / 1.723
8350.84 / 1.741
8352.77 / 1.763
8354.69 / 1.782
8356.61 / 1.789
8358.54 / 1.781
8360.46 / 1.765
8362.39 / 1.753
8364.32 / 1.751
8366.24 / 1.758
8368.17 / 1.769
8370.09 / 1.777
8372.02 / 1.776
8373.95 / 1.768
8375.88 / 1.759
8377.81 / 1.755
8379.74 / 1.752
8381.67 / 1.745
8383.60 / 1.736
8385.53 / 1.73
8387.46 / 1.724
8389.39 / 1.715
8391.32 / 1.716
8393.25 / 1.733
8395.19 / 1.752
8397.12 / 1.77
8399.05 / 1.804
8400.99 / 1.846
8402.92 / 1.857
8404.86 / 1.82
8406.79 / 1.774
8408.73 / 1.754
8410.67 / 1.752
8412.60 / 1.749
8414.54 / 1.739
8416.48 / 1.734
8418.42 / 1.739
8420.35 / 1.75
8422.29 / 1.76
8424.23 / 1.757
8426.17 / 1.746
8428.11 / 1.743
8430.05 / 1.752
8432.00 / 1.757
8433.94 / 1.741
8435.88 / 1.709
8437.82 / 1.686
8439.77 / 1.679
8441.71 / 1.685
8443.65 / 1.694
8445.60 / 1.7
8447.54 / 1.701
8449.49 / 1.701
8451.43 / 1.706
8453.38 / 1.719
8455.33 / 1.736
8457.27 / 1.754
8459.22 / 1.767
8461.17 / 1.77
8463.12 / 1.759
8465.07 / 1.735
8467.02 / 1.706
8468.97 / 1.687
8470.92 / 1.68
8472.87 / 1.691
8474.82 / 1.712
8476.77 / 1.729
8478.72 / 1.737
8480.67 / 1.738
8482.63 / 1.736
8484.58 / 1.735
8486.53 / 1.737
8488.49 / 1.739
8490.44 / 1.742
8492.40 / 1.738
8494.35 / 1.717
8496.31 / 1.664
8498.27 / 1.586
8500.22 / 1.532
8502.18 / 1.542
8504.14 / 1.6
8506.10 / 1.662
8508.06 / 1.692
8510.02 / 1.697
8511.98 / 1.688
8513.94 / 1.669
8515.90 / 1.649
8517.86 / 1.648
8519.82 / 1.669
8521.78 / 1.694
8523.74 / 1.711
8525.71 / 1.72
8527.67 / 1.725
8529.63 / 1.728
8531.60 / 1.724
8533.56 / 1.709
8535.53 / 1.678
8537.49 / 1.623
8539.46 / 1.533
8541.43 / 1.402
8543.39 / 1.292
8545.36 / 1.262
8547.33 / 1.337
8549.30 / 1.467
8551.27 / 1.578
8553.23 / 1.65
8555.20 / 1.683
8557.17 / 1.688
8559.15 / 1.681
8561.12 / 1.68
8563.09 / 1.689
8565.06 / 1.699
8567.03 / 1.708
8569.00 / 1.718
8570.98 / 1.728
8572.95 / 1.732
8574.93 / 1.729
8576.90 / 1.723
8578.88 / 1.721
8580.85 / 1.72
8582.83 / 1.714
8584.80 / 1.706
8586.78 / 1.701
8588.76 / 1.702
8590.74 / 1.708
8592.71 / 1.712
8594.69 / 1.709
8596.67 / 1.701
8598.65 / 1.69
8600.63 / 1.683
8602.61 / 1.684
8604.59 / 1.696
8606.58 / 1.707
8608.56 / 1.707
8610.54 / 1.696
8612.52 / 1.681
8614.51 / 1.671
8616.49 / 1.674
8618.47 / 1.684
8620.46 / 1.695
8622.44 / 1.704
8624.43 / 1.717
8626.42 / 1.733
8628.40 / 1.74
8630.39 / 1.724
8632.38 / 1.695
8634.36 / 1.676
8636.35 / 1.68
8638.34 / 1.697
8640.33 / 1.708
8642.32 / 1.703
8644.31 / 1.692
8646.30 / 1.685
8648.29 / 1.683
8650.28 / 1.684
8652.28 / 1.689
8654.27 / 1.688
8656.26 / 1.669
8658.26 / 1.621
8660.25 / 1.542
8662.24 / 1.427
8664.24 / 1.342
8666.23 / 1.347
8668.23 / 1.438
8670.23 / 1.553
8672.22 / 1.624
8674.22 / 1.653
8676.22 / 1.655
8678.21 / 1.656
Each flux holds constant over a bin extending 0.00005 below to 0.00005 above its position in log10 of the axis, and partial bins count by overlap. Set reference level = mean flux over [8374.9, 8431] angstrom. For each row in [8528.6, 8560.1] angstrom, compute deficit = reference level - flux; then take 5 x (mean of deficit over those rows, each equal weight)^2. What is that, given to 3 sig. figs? 0.186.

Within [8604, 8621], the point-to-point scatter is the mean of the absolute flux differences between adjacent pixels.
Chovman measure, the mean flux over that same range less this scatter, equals 1.68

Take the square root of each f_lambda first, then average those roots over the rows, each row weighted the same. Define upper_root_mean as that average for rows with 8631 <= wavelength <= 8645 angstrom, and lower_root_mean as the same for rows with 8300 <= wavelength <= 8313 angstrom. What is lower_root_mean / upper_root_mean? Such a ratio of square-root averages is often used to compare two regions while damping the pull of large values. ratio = 1.12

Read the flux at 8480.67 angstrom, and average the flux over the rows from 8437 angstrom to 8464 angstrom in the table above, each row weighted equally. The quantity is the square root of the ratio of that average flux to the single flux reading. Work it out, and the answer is 0.99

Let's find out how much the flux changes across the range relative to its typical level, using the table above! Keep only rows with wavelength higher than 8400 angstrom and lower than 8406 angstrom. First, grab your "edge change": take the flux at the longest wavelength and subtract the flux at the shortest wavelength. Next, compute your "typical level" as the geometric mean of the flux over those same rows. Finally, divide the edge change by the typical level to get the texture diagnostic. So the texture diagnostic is -0.014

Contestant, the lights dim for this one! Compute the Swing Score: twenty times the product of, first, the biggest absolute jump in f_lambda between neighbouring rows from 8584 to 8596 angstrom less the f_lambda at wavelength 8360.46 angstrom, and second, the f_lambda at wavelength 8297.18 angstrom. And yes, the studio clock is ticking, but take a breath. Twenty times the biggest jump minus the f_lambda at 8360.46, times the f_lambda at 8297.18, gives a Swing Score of -70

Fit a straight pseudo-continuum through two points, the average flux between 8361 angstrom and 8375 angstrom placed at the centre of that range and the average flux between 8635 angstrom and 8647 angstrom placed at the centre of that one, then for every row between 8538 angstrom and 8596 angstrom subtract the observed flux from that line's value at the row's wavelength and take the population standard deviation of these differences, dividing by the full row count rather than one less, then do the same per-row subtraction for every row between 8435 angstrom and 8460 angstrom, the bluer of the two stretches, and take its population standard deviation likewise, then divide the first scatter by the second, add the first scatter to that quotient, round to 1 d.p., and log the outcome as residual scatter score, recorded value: 5.3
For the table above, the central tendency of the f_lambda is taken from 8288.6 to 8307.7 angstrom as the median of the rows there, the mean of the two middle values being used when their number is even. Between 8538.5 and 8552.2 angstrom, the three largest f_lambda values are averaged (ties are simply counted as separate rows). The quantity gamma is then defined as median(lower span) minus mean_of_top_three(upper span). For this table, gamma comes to 0.53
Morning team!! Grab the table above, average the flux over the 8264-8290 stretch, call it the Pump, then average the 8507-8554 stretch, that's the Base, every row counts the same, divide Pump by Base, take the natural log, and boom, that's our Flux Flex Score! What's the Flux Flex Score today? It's 0.12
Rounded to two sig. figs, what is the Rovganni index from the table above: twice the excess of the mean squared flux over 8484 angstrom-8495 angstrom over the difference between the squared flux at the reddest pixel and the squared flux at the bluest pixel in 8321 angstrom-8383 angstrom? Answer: 6.2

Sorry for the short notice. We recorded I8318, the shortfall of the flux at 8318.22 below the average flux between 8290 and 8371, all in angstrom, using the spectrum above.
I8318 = 0.041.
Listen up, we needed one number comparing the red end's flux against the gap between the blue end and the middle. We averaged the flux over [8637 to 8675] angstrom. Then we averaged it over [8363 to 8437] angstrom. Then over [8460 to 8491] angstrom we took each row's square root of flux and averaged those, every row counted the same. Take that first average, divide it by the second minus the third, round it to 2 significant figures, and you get 3.6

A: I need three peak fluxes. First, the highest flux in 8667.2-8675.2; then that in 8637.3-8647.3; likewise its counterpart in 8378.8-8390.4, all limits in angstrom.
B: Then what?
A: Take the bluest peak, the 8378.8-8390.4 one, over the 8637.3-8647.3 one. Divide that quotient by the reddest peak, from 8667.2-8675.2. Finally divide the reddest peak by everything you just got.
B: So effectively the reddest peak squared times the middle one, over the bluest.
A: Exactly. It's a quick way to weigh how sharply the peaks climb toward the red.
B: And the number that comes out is 2.66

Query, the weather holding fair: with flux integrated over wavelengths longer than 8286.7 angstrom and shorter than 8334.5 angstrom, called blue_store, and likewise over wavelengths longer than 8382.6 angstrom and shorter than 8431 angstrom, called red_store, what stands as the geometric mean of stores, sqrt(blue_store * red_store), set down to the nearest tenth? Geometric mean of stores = 87.7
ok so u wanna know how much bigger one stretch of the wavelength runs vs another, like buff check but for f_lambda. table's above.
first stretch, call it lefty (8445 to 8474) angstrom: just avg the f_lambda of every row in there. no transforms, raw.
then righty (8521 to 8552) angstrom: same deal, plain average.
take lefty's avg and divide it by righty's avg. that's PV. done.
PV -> 1.09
